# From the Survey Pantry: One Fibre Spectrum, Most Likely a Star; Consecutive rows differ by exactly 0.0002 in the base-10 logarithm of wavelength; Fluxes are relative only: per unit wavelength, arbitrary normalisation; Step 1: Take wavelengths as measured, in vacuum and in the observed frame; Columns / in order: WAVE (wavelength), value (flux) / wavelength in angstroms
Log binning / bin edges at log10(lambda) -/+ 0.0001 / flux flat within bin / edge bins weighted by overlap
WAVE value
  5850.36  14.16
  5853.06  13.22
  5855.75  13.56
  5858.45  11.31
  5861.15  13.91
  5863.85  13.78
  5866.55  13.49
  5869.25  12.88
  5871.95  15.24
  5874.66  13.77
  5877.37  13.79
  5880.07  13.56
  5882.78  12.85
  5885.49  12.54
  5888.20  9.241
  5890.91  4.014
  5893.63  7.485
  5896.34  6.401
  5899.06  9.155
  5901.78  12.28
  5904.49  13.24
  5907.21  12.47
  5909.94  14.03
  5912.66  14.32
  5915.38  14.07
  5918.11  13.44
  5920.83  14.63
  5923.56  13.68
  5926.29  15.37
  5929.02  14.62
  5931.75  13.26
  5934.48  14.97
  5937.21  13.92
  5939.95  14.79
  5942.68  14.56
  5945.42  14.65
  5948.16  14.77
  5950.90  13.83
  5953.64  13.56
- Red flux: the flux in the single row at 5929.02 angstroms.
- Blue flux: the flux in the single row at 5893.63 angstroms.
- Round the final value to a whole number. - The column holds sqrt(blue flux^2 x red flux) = 29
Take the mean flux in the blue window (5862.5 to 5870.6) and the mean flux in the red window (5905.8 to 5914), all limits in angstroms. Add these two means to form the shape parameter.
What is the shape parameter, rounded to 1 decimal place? 27.0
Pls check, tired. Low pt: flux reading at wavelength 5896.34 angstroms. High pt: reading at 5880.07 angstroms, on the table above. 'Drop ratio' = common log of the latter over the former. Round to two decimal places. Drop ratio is 0.33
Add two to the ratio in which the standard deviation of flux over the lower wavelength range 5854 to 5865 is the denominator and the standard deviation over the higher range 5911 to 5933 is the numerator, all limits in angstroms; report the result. 2.6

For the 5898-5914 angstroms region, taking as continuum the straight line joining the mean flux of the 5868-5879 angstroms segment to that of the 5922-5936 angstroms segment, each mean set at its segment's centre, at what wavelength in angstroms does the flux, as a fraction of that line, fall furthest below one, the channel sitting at 5899.06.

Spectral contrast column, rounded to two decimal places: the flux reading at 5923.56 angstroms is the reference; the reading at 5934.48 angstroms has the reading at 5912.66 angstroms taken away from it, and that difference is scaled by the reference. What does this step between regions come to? 0.05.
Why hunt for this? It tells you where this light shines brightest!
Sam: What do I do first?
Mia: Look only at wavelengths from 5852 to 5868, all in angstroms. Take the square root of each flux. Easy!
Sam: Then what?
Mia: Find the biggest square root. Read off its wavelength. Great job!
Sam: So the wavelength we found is 5861.15 angstroms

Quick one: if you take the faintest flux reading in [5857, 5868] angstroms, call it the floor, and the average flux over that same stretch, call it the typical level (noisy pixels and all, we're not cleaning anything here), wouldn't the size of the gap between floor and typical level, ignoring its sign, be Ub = 1.8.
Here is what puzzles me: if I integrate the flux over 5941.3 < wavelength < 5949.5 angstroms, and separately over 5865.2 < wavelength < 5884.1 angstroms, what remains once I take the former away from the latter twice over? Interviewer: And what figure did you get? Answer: 18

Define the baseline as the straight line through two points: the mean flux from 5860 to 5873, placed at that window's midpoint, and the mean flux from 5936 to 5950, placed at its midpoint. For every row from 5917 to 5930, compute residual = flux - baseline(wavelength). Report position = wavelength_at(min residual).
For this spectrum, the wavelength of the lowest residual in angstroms 5918.11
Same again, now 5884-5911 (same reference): 5890.91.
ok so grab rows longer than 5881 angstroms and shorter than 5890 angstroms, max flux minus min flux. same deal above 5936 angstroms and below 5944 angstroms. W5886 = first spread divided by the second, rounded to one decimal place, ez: 4.1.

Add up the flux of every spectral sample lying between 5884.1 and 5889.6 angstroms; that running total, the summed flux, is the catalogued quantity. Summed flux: 22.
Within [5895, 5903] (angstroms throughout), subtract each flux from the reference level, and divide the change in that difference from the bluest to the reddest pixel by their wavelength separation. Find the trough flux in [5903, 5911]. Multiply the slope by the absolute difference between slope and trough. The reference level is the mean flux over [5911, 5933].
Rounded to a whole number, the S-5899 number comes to -15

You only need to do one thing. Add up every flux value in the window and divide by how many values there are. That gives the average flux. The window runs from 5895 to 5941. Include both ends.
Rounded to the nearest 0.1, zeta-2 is 13.2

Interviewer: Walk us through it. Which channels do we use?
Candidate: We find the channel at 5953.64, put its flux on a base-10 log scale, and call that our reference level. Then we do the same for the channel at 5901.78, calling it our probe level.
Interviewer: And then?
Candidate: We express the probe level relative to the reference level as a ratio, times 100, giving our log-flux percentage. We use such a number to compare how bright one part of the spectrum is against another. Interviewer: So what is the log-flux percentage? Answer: 96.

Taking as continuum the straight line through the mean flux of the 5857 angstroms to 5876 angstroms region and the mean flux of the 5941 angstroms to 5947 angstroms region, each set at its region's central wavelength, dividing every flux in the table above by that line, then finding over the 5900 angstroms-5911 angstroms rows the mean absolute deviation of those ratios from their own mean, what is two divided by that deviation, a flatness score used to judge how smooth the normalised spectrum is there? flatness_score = 46.0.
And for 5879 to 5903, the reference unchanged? 10.0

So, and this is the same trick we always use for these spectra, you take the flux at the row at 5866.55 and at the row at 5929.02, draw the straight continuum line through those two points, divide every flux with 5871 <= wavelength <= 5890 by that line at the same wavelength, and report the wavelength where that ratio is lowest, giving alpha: 5888.20 angstroms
